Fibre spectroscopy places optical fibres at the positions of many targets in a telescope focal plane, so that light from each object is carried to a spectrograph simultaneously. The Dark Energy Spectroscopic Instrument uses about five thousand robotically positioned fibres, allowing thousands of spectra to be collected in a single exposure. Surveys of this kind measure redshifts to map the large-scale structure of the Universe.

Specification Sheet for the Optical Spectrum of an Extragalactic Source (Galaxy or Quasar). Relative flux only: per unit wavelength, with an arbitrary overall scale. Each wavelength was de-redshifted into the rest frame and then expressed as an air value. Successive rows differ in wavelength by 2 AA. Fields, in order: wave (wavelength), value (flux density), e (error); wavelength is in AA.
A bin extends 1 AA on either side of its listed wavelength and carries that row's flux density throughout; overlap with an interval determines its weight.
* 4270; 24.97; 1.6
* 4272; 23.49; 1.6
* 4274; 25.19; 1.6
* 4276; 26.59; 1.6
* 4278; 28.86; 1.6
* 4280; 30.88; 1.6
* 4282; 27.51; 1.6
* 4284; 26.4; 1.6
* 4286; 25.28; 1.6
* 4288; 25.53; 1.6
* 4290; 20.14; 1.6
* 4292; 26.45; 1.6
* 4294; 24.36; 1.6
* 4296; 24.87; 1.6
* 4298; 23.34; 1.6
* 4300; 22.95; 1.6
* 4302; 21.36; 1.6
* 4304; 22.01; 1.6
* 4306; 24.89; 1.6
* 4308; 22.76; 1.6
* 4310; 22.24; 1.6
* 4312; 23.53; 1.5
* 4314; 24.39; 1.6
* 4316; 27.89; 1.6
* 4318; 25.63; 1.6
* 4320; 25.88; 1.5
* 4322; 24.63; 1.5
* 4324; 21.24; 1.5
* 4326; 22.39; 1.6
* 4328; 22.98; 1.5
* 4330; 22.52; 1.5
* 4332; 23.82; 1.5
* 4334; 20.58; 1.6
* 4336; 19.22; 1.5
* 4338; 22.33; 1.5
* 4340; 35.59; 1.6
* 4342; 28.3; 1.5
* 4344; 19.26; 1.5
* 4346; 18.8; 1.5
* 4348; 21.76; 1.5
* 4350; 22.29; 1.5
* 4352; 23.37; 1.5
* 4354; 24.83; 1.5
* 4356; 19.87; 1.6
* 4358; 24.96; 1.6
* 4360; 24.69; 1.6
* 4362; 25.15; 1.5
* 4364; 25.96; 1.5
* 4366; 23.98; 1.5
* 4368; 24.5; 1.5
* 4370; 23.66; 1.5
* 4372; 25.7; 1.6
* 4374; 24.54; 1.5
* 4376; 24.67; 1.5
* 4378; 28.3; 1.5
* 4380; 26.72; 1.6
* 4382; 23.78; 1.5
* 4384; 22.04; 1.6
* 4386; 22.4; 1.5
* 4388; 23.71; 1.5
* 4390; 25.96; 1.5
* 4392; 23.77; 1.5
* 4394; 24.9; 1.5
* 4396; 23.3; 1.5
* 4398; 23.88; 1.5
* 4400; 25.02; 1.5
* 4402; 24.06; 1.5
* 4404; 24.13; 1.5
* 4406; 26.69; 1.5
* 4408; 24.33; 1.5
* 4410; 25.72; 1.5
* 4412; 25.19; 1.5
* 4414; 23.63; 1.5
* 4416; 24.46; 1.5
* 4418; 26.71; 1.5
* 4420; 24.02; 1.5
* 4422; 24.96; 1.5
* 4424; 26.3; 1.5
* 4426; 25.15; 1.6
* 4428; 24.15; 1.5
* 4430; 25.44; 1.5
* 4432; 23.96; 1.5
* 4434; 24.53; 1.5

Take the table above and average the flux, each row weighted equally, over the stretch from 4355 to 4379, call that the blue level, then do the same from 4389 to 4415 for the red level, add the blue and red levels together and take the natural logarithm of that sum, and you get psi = 3.90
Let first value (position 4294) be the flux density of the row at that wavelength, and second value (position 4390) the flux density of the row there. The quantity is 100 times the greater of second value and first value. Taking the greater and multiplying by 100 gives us 2596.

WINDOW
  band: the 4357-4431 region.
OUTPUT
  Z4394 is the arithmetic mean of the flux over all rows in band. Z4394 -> 24.8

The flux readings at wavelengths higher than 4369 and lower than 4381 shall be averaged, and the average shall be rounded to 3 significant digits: 25.6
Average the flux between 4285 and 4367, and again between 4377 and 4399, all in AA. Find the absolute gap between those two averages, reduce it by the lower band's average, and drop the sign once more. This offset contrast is 23.0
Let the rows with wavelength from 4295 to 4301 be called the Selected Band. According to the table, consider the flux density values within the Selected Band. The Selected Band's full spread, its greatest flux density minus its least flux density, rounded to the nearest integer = 2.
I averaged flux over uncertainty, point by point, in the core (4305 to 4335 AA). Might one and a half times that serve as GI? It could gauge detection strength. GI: 22.9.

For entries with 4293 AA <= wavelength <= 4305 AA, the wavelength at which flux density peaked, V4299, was 4296 AA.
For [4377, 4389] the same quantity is 4378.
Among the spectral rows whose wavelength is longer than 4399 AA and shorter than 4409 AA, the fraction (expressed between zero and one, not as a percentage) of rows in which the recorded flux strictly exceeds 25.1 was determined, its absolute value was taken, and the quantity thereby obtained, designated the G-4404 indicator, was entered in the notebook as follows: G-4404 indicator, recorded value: 0.20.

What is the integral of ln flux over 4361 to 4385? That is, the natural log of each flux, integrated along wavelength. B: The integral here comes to 77.1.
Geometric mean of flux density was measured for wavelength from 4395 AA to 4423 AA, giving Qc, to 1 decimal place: 24.7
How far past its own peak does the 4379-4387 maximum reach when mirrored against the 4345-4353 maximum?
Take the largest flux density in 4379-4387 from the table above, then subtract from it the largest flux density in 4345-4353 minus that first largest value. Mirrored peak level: 30.1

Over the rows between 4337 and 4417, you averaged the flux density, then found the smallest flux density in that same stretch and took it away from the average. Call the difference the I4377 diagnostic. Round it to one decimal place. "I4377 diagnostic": 5.6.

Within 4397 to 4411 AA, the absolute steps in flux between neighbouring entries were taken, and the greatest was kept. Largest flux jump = 2.56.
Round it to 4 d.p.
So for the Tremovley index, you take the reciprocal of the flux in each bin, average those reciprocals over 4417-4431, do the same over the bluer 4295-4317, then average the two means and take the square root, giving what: 0.2027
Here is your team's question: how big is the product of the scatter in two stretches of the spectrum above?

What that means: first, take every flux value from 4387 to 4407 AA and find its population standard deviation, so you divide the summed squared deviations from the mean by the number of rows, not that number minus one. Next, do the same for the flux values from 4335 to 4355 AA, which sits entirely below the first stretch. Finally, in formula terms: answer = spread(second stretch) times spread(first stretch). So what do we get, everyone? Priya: 5.0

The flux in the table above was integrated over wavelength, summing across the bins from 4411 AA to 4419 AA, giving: 200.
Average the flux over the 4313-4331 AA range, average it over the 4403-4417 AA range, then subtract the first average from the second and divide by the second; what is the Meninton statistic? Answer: 0.028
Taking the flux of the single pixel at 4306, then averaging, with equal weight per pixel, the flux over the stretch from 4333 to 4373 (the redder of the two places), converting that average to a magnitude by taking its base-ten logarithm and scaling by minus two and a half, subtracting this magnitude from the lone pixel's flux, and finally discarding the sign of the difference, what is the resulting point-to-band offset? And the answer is 28.3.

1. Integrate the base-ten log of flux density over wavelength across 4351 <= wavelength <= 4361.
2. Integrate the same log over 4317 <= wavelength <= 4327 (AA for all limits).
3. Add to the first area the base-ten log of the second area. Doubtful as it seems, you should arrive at 14.8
